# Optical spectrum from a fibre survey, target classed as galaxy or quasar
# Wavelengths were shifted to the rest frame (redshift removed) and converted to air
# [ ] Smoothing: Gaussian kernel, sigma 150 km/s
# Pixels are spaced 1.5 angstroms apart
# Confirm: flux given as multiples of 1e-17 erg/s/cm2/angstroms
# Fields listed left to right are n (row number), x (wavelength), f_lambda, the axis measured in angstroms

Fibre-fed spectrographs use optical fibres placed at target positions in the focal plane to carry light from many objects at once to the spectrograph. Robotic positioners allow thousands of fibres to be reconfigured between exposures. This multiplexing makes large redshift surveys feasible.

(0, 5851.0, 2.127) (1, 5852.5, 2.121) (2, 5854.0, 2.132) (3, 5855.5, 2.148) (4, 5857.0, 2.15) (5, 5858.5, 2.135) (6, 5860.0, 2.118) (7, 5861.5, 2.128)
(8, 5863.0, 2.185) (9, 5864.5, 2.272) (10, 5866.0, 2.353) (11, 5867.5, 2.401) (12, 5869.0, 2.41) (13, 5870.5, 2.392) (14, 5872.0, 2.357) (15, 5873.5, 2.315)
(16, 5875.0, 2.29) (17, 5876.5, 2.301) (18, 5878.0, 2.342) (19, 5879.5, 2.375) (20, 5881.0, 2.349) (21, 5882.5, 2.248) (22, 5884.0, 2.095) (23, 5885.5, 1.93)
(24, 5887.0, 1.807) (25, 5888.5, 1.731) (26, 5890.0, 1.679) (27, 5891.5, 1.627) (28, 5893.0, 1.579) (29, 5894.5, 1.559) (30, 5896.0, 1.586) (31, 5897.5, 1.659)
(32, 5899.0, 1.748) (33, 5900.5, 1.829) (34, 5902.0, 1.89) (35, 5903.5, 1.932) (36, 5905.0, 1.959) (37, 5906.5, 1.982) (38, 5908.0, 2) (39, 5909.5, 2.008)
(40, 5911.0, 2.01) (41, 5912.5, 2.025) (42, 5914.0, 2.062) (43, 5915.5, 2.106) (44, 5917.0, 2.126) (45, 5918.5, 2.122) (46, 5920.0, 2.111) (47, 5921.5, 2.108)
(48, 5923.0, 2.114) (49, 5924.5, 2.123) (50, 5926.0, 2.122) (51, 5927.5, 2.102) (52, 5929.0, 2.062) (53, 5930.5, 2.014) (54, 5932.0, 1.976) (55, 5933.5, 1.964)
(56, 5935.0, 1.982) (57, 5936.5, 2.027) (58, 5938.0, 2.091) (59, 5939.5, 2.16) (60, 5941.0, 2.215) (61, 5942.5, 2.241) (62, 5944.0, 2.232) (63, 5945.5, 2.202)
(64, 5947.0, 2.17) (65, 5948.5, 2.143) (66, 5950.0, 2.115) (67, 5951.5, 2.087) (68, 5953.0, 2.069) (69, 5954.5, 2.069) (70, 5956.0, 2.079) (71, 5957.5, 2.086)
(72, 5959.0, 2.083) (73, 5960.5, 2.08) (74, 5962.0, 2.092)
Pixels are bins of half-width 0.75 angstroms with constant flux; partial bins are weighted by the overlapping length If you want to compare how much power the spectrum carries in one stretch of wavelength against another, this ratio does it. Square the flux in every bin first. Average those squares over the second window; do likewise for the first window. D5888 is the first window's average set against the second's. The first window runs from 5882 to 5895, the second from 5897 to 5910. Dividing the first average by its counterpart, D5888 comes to 0.92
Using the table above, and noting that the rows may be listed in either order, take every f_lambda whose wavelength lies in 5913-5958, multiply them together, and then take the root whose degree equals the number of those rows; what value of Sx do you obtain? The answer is 2.10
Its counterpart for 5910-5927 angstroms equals 2.09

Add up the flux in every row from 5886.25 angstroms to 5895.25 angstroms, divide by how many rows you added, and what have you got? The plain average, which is 1.66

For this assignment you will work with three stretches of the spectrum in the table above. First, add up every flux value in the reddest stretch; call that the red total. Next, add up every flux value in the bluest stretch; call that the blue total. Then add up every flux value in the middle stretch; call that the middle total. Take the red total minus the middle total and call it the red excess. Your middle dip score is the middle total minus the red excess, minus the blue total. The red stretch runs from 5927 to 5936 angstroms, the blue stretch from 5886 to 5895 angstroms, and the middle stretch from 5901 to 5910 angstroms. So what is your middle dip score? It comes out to 1.5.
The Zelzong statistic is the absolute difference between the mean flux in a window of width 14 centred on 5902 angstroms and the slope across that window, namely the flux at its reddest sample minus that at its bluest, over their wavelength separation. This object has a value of 1.81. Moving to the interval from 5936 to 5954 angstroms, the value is 2.14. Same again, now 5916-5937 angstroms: 2.07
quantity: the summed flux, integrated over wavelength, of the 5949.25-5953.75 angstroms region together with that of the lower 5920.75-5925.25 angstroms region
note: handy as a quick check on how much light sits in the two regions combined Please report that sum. 19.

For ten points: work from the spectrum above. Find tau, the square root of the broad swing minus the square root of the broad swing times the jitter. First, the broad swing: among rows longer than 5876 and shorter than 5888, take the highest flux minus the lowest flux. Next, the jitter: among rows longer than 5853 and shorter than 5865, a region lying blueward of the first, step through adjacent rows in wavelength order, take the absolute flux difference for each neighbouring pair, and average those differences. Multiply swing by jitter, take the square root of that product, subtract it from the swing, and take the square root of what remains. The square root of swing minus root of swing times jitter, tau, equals 0.66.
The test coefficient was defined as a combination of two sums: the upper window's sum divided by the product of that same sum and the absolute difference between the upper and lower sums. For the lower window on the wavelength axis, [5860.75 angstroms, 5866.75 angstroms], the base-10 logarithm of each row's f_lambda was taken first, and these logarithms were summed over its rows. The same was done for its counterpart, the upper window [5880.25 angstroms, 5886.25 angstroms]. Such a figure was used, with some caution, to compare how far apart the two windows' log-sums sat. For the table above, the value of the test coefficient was 15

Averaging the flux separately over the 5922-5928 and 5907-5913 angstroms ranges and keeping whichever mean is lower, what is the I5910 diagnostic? 2.01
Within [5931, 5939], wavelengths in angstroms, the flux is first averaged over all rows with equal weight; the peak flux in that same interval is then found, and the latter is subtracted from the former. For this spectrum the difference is -0.08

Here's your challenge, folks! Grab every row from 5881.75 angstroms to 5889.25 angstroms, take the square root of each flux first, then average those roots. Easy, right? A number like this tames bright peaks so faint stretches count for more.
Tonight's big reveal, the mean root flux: 1.40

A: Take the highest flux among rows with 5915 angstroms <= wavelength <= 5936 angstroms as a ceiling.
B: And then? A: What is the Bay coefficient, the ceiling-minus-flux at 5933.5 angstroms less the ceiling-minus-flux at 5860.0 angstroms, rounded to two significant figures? 0.15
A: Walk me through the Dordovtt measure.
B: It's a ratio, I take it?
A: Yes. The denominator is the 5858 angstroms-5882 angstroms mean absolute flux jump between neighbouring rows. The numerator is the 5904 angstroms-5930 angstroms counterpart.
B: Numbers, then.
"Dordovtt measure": 0.45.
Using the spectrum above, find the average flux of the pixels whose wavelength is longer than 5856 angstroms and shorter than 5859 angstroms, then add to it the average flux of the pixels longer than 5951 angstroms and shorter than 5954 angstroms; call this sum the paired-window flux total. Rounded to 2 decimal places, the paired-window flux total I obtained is 4.22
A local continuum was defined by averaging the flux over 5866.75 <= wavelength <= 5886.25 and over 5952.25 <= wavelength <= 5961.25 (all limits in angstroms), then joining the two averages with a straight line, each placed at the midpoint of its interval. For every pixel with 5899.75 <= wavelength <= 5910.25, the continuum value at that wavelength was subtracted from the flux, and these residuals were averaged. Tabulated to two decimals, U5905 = -0.27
